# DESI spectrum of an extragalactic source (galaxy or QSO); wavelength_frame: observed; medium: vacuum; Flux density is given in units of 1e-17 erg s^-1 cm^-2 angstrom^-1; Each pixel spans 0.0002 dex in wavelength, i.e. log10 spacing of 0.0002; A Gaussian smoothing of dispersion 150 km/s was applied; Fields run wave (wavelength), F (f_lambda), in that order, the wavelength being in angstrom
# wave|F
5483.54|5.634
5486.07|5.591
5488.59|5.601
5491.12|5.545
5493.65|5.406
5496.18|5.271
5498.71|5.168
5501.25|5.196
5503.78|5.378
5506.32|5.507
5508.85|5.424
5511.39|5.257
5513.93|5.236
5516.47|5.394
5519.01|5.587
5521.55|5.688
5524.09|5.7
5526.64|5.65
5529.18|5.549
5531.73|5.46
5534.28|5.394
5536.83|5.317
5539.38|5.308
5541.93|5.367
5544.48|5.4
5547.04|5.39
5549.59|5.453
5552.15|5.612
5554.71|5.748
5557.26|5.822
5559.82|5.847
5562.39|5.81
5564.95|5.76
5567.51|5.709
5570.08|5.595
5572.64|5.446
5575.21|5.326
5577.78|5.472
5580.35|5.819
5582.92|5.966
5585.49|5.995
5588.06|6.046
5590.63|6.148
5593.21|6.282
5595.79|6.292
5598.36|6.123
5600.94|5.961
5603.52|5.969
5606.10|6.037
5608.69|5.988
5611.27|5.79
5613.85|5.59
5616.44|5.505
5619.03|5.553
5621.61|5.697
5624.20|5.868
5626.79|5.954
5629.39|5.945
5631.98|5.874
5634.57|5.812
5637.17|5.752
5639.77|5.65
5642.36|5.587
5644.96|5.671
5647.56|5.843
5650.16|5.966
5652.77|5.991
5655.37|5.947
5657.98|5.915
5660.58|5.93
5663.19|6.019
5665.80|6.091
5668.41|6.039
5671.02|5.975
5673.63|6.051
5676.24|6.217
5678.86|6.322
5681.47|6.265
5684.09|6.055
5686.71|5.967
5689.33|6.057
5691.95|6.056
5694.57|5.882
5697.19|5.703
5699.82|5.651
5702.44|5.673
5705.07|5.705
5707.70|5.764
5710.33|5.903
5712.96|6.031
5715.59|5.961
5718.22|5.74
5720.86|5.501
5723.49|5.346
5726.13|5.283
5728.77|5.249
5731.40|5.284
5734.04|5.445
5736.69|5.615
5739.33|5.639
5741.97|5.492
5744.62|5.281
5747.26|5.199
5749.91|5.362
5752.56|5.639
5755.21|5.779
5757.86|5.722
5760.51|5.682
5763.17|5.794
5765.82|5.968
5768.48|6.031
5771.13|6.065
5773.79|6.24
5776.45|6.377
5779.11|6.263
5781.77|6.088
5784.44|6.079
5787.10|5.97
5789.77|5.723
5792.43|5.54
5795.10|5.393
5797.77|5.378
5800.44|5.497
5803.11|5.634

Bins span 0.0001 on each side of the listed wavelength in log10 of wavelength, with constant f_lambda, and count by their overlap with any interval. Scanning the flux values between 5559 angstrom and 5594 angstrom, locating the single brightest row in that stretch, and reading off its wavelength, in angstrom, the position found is 5593.21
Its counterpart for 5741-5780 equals 5776.45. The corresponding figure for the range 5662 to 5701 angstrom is 5678.86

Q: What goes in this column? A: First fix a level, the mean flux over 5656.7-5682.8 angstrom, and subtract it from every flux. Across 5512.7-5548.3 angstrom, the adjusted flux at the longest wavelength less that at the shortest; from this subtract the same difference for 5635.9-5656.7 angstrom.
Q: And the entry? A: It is 0.0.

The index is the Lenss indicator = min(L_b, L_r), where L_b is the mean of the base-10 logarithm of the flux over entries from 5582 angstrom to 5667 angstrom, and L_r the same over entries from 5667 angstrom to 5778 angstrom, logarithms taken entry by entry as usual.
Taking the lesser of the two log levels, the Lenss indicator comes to 0.762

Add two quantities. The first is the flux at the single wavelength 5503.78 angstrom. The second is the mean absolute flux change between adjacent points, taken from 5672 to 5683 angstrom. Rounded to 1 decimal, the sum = 5.5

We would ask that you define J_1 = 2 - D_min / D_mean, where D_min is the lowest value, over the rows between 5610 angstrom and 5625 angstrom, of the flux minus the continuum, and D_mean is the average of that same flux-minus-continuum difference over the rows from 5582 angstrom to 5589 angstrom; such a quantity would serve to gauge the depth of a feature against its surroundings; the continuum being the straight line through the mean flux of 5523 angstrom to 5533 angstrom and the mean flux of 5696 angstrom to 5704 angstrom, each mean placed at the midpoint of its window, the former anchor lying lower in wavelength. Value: 2.3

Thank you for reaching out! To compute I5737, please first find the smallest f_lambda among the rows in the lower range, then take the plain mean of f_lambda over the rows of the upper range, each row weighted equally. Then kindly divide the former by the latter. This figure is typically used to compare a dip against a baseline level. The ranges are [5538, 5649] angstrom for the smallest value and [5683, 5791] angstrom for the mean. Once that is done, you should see 0.921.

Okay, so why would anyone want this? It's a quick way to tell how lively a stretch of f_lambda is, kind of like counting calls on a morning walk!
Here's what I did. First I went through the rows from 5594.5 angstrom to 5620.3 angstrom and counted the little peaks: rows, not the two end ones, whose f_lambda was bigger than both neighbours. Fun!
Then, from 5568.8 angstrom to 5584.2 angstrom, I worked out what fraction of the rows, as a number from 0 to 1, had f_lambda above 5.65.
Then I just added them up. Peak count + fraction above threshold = 1.3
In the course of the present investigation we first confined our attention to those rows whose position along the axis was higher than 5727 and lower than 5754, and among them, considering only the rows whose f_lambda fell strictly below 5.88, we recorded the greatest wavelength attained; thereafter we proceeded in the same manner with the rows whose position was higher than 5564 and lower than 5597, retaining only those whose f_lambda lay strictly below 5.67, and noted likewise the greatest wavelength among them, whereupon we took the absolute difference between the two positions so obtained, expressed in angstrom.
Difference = 174.8 angstrom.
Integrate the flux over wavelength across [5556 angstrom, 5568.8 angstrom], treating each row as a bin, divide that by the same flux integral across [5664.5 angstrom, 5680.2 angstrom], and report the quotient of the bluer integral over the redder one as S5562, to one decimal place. 0.8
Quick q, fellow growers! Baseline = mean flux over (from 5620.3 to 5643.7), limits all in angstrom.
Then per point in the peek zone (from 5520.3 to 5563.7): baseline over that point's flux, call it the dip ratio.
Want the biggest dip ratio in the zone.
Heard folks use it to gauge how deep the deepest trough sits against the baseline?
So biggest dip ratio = 1.09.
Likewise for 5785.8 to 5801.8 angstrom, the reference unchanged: 1.08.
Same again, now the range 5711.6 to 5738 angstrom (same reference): 1.10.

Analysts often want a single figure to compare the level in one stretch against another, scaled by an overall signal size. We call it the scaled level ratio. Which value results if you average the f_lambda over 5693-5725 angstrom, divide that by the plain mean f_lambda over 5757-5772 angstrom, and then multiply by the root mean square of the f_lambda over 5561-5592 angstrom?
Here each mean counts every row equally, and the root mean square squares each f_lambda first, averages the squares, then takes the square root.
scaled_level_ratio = 5.6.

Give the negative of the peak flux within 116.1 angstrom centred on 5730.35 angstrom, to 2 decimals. -6.38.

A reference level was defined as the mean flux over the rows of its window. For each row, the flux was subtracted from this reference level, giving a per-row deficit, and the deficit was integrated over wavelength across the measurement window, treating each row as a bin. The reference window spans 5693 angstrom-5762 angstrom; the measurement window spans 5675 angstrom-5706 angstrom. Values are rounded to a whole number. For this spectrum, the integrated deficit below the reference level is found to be -11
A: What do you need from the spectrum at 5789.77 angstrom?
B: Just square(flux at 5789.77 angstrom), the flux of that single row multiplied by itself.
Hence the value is 33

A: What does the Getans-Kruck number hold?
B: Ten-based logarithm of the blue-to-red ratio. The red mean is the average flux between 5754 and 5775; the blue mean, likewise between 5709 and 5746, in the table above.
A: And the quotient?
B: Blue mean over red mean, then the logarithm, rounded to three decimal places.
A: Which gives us -0.027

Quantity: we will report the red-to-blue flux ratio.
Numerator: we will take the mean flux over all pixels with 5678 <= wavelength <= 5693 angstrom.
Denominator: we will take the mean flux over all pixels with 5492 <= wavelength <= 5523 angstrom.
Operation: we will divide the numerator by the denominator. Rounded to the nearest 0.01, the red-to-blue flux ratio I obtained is 1.14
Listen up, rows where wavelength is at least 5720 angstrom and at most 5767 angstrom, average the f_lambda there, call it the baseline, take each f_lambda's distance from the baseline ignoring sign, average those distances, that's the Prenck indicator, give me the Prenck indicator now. 0.190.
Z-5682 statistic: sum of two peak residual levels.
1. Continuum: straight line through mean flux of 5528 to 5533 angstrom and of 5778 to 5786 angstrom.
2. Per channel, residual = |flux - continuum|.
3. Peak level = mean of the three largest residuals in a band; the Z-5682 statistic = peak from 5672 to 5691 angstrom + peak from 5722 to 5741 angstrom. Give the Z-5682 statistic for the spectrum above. 1.12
